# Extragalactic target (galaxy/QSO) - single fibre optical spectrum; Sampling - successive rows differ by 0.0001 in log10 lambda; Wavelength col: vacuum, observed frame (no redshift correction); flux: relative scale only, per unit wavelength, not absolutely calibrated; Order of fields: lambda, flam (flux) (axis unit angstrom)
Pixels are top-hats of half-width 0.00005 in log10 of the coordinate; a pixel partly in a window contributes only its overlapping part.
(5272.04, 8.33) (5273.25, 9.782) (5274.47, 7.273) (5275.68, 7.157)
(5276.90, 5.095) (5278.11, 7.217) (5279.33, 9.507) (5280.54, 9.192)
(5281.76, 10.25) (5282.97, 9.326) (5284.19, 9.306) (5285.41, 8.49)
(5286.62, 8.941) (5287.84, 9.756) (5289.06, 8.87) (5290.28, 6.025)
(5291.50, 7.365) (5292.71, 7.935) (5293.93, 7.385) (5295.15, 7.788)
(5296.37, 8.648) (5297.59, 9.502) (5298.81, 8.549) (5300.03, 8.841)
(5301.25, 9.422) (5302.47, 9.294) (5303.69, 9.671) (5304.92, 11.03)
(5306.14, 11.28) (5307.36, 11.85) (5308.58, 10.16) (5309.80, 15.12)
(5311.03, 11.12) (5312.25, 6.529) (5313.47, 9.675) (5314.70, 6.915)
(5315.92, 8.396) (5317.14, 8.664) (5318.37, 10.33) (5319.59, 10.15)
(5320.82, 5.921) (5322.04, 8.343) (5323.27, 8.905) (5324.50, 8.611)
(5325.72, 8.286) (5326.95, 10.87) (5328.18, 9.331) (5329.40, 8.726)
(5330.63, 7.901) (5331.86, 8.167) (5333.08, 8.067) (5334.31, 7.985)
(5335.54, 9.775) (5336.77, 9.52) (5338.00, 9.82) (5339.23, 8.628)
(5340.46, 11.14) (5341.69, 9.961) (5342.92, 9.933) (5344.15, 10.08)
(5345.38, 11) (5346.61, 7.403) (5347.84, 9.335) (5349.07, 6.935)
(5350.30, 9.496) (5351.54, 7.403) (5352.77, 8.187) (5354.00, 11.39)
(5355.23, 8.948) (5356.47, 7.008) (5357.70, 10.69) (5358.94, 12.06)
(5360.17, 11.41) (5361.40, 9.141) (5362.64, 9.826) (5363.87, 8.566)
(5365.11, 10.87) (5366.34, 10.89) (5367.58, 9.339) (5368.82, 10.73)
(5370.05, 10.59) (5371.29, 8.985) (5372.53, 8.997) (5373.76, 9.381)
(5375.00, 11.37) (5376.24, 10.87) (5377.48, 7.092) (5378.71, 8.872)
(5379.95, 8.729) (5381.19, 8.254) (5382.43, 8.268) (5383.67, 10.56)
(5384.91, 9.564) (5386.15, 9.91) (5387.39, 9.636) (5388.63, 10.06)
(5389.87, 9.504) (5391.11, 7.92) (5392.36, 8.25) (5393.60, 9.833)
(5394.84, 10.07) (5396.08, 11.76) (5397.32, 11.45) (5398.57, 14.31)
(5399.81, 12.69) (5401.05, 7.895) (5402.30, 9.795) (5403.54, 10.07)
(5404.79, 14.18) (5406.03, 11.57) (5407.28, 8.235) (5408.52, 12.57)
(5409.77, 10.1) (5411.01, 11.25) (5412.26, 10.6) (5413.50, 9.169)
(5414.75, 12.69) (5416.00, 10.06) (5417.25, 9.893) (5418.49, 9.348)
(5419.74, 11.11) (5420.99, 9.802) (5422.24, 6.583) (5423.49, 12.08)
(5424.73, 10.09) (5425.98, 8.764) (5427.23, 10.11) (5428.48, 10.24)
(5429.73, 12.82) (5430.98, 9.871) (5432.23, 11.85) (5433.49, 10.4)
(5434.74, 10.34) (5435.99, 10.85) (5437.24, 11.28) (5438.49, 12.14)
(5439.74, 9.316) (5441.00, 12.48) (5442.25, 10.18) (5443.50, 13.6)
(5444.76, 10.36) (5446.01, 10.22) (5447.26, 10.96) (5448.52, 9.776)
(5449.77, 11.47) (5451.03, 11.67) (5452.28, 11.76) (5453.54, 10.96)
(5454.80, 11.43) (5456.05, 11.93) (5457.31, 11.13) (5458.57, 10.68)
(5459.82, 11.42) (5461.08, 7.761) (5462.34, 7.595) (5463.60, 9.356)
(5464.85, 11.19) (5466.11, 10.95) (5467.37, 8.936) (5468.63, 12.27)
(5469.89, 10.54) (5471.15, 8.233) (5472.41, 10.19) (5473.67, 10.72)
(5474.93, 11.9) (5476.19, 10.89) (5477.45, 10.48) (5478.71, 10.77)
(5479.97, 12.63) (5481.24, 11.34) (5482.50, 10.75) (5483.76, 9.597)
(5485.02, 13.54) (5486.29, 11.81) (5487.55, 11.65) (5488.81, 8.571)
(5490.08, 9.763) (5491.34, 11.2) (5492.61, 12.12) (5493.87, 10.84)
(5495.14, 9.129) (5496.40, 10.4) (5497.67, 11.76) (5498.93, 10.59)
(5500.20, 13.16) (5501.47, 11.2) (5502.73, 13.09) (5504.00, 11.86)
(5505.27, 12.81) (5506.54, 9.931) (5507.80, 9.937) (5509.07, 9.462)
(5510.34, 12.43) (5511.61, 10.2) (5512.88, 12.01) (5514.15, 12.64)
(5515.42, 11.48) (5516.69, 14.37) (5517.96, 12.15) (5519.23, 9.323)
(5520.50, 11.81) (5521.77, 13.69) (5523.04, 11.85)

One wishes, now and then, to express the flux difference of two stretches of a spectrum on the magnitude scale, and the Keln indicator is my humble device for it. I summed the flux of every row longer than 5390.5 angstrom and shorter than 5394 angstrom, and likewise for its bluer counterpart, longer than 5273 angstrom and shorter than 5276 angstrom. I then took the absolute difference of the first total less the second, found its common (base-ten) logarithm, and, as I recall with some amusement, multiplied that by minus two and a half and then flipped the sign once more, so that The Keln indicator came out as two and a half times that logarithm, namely 0.6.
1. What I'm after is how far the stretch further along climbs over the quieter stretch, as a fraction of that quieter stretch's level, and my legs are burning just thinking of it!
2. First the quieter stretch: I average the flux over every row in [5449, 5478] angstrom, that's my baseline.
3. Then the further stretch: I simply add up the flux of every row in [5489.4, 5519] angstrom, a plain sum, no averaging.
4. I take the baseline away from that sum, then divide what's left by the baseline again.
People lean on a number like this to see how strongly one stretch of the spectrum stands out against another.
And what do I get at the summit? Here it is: 23.8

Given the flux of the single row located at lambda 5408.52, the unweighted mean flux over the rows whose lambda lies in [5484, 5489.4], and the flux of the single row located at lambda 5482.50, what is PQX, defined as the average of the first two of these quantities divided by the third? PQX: 1.11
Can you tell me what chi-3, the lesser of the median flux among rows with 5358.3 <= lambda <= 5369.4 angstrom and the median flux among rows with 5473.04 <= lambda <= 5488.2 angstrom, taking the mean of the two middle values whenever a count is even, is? 10.7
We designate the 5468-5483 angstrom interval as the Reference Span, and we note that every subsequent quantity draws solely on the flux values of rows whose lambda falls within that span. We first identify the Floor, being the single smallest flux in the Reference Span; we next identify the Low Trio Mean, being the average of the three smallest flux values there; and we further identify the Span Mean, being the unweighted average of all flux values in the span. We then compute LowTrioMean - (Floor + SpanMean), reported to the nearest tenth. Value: -9.5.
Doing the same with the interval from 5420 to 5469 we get -9.9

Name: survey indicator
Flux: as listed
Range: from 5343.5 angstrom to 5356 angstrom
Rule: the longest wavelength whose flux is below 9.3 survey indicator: 5355.23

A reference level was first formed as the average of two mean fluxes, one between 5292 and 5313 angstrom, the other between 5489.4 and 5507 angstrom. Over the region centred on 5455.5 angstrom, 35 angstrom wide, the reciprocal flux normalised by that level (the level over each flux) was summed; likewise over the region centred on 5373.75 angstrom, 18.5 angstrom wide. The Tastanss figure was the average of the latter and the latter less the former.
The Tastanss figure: 3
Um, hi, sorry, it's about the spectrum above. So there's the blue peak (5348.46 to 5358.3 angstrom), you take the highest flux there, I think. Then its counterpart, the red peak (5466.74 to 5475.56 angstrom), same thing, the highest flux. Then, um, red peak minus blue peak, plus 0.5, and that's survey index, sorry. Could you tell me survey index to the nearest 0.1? 1.4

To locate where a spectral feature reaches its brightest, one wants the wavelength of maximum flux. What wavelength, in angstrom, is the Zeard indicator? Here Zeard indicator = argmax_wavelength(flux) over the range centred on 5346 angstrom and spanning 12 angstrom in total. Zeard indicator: 5340.46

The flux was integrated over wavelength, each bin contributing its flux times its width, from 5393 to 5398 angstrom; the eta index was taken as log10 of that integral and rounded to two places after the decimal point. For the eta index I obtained 1.73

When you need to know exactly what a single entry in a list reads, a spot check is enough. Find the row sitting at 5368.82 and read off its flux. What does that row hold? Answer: 10.73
